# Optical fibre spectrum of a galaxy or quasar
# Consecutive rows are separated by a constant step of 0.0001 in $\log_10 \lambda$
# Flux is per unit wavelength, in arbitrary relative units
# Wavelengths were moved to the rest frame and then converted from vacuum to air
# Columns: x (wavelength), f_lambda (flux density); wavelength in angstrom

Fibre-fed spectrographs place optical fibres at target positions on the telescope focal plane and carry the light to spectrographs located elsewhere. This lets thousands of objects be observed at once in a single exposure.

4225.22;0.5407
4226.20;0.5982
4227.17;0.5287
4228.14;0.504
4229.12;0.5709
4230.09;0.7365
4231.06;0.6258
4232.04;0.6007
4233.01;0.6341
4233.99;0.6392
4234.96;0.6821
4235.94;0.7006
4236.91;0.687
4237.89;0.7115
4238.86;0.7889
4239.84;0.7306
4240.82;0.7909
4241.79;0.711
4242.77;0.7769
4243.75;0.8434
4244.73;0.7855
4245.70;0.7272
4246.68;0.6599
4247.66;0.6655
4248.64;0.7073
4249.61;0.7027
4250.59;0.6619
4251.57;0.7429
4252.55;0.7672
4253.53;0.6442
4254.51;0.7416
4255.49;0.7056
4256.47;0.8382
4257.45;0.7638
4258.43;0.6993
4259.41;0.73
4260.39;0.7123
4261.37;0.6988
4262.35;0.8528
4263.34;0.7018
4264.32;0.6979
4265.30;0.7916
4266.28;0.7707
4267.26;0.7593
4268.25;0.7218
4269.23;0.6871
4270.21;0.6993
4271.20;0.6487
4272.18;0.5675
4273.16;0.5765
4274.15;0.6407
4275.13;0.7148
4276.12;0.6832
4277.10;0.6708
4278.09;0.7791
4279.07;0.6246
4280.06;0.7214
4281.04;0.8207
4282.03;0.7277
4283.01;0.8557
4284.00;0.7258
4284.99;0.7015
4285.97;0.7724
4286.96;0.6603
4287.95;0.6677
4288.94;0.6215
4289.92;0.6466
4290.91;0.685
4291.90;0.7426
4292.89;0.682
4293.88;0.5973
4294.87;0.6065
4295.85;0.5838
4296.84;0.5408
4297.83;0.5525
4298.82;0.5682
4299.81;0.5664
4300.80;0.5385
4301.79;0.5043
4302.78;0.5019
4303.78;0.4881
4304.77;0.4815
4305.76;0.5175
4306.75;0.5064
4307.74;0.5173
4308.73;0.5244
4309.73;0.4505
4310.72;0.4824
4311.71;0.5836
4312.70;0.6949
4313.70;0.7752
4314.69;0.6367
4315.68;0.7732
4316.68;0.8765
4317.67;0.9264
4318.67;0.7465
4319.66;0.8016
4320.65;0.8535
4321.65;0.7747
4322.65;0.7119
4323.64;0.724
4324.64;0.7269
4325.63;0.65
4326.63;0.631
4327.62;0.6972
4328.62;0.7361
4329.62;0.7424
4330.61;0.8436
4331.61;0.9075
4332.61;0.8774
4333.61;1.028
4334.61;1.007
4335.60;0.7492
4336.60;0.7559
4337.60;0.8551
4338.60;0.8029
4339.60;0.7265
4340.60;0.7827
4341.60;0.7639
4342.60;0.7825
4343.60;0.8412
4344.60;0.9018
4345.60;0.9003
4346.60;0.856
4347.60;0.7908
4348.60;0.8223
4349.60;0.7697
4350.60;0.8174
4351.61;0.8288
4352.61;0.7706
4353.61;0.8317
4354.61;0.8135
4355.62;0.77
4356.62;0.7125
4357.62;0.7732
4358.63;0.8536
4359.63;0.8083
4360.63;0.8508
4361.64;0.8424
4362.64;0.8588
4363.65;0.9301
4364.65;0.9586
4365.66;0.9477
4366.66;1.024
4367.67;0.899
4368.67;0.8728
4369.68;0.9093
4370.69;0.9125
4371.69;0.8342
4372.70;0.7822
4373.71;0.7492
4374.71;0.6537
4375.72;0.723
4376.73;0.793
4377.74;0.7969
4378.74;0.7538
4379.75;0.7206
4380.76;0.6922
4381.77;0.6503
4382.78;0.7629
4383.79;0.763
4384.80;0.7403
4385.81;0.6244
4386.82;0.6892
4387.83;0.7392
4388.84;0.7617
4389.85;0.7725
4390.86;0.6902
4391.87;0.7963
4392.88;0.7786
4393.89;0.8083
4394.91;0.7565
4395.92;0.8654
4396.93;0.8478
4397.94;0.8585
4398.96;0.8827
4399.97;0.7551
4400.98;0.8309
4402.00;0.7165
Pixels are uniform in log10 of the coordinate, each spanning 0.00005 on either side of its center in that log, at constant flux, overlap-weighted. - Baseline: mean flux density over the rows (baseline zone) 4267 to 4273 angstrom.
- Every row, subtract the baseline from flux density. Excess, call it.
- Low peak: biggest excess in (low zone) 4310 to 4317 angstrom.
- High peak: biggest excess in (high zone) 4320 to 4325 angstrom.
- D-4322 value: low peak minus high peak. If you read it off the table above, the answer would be 0.0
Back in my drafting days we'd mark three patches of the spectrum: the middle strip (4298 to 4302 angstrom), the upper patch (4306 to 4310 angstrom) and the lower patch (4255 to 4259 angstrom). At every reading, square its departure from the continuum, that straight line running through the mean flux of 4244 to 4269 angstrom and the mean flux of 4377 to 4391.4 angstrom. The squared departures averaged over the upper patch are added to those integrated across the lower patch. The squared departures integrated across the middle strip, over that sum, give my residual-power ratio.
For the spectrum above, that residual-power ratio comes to 2.0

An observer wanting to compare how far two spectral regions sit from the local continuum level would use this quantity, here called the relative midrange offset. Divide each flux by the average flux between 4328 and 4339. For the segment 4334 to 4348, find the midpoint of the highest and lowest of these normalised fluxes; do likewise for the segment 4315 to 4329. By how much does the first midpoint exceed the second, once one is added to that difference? 1.10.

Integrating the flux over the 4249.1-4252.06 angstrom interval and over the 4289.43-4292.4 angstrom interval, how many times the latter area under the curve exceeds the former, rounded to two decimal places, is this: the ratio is 0.99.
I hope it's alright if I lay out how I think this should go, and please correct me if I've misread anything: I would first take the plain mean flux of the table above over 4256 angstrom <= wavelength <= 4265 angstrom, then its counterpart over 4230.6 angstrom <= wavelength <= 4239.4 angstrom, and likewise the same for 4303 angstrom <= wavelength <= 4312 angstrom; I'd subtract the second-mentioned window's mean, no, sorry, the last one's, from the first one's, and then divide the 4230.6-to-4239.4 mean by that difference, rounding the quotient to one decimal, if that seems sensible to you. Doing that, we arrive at 2.8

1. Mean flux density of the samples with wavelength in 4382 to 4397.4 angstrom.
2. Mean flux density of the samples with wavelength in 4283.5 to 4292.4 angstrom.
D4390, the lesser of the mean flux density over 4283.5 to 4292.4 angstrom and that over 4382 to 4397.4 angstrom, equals 0.69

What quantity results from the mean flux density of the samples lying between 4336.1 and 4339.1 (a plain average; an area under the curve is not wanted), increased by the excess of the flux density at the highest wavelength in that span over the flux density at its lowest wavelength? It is 0.85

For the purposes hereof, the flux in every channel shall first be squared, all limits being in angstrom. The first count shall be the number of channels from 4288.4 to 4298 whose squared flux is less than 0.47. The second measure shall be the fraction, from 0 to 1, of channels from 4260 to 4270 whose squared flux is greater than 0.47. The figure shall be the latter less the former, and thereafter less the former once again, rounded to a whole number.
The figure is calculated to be -17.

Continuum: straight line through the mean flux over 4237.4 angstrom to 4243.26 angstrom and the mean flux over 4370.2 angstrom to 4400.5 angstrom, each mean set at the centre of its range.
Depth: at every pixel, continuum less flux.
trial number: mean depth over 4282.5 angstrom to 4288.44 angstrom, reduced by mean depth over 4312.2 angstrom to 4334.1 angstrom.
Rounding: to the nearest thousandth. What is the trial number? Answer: 0.045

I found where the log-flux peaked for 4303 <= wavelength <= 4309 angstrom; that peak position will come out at 4308.73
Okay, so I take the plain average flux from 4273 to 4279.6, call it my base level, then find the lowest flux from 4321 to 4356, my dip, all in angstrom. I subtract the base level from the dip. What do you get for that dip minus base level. -0.04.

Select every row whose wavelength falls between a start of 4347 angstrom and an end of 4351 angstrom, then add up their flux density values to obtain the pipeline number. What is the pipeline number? 3.20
